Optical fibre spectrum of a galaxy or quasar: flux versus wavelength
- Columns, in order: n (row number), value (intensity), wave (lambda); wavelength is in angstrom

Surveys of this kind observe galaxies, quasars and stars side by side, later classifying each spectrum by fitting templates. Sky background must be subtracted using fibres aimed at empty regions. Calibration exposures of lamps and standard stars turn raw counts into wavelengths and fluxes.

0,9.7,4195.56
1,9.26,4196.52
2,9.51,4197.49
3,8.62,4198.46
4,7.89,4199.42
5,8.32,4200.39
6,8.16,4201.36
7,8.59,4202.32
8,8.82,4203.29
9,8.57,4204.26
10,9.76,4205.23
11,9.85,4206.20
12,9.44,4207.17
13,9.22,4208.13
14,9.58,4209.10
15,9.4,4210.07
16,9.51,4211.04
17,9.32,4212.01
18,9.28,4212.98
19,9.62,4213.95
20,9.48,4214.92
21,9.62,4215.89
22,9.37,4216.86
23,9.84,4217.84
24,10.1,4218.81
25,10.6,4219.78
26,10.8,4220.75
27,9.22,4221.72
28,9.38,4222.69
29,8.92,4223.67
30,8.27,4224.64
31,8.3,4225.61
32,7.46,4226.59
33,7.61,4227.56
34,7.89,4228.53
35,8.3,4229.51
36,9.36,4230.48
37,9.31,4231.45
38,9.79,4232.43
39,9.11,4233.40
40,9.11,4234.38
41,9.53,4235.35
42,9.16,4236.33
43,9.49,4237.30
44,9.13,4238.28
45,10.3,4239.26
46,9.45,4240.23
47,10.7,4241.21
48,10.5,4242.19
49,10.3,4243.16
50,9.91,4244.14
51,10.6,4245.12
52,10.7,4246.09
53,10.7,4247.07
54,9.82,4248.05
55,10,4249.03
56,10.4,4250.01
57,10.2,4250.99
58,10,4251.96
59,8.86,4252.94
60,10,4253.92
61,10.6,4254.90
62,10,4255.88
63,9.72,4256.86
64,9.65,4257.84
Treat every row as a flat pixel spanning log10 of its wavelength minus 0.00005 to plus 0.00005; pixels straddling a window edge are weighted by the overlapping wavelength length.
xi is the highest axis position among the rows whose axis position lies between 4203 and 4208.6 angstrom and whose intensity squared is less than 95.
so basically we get 4208.13 angstrom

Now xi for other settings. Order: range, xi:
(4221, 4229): 4228.53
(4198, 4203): 4202.32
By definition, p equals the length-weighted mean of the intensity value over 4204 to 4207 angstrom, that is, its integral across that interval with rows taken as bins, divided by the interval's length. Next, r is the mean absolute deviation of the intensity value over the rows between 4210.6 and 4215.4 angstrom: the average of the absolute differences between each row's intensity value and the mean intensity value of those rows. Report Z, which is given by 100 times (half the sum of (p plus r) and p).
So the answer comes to 950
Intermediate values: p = 9.4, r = 0.11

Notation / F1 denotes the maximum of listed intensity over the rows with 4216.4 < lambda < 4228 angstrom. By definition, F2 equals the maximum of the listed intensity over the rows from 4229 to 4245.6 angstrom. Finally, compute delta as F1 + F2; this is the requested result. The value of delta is 21.5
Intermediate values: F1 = 10.8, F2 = 10.7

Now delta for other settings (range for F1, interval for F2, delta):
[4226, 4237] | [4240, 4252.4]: 20.5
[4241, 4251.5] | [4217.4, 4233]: 21.5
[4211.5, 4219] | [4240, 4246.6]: 20.8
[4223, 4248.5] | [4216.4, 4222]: 21.5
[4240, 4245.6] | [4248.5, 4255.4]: 21.3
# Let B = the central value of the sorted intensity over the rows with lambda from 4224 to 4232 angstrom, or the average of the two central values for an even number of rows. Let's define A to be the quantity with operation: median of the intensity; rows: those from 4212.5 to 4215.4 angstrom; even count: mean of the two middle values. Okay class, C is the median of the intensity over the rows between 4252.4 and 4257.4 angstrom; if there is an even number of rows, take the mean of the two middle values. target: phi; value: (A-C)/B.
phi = -0.06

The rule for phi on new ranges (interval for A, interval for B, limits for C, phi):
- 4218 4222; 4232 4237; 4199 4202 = 0.24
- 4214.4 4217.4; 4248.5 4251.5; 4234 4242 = 0.00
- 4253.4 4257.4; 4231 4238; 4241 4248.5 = -0.06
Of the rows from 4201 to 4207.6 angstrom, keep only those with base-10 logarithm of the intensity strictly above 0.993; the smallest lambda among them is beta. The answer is 4206.20 angstrom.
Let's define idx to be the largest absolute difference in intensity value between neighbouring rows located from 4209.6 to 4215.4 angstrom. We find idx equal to 0.3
